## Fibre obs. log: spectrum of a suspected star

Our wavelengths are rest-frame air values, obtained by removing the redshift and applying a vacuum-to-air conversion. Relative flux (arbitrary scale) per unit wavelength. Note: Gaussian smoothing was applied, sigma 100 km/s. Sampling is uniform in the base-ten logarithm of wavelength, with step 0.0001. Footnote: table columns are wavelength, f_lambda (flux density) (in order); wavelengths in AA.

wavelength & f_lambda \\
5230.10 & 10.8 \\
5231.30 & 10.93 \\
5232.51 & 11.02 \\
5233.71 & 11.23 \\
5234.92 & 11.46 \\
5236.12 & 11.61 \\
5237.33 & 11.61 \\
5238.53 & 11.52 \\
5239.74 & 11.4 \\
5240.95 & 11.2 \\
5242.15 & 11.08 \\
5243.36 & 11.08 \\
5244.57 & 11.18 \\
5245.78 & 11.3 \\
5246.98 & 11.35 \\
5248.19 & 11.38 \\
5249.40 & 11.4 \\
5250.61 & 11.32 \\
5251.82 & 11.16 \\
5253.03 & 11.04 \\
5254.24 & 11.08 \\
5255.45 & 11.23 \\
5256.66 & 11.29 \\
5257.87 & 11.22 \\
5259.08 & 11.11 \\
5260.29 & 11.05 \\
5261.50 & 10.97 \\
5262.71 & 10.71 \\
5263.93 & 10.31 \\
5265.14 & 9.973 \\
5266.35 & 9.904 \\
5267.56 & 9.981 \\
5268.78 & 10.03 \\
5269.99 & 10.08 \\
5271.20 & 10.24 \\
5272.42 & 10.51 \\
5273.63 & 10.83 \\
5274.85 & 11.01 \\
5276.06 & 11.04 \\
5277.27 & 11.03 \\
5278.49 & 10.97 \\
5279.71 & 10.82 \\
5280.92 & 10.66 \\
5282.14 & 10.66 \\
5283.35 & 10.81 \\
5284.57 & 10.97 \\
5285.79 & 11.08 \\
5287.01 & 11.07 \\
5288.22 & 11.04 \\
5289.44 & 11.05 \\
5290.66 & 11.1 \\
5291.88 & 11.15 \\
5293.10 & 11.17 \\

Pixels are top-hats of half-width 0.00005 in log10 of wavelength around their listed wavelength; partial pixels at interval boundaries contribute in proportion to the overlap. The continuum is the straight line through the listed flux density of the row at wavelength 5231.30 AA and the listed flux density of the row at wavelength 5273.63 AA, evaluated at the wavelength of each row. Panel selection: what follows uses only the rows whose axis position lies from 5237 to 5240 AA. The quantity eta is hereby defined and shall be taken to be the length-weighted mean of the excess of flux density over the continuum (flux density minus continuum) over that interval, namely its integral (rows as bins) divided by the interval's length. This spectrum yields 0.60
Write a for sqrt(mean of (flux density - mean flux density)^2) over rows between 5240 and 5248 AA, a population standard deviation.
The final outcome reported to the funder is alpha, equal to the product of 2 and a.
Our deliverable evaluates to 0.20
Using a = 0.10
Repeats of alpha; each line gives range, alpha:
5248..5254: 0.28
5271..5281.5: 0.52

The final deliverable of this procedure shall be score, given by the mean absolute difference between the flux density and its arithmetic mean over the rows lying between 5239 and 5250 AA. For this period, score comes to 0.11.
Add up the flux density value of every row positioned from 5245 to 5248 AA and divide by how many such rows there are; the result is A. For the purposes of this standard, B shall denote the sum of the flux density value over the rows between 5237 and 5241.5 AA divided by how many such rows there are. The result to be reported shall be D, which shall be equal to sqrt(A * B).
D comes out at 11.4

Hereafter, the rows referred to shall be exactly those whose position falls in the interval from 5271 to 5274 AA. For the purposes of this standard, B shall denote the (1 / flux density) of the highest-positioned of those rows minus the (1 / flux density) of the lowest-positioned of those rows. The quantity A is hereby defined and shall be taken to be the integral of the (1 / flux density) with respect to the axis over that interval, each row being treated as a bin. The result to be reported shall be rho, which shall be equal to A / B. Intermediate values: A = 0.285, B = -0.0053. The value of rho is -53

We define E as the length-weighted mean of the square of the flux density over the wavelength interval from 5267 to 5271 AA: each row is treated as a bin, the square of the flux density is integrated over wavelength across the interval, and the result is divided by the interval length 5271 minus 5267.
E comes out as 101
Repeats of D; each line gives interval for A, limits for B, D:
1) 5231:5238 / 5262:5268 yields 10.7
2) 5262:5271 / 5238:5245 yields 10.7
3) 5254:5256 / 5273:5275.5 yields 11.0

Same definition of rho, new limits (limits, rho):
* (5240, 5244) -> 371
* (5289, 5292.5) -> -388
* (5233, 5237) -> -120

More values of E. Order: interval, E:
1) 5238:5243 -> 127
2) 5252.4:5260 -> 125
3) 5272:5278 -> 119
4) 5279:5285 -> 116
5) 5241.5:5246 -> 124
